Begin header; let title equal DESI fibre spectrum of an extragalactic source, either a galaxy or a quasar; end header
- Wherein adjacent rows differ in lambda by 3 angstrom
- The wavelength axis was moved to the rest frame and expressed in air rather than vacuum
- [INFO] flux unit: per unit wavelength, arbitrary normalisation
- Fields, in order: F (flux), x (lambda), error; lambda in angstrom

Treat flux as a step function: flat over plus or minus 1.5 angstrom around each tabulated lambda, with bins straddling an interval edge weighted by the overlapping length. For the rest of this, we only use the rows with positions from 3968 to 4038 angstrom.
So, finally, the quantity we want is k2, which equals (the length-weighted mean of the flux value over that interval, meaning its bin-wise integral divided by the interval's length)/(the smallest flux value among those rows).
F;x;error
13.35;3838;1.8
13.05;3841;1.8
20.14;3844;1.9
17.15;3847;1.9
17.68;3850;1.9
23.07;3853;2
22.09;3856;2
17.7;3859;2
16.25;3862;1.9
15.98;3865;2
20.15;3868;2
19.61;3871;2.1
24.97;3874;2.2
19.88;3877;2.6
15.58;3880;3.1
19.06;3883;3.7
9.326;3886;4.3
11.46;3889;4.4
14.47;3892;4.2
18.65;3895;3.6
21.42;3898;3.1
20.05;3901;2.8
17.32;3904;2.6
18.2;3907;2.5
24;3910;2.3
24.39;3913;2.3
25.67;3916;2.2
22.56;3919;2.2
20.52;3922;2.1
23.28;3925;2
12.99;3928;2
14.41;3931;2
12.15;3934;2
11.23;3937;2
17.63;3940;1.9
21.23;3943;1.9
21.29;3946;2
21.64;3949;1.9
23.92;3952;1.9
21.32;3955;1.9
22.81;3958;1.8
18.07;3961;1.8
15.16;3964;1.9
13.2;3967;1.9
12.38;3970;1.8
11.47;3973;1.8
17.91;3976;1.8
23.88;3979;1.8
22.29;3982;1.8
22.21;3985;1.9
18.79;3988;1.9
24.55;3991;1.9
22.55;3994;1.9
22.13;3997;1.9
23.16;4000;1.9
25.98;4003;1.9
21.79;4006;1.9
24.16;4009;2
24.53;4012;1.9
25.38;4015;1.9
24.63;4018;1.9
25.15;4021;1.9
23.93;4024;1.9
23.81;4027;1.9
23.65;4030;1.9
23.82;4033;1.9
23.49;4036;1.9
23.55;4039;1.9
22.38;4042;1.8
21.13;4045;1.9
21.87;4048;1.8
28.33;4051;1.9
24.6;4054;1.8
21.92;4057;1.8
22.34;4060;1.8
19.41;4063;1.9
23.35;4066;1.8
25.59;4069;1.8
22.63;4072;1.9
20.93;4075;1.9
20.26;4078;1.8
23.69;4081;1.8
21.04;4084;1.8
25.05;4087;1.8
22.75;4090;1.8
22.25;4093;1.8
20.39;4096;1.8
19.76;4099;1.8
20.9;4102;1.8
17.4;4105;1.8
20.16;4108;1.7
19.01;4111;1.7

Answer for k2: 1.93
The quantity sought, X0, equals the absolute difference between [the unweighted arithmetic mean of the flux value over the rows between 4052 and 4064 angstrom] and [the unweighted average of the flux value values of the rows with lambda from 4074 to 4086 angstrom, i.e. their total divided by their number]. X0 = 0.6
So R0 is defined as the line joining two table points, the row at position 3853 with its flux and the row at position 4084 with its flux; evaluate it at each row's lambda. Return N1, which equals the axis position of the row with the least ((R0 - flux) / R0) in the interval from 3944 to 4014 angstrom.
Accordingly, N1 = 4003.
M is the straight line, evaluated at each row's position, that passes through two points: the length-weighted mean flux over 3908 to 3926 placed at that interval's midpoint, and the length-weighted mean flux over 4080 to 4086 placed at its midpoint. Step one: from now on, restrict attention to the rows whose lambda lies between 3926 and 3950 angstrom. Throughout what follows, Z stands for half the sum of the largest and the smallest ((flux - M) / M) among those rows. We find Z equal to -0.29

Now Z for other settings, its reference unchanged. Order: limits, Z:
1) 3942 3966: -0.15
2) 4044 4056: 0.09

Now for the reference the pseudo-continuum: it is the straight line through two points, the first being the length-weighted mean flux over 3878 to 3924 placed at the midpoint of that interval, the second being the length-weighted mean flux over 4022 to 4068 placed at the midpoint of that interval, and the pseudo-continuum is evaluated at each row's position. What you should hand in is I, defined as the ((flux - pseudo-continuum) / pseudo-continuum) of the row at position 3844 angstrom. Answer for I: 0.17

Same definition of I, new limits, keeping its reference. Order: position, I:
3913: 0.27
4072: -0.06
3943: 0.05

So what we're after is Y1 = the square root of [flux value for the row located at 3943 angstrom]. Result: 4.6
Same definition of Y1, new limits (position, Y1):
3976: 4.2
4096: 4.5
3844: 4.5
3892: 3.8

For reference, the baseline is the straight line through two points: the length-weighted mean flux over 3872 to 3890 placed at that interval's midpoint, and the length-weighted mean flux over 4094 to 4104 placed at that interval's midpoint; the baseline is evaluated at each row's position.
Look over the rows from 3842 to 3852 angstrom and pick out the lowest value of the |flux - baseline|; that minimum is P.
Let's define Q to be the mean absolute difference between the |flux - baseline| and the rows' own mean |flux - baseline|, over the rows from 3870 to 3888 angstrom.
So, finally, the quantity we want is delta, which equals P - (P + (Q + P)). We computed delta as -3.2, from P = 1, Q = 2.5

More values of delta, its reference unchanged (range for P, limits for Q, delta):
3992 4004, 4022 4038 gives -3.6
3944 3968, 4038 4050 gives -0.9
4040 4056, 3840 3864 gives -3.6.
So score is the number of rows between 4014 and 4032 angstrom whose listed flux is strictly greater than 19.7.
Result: 6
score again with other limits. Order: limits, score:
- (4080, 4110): 9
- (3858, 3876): 2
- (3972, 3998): 6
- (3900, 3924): 6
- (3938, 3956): 5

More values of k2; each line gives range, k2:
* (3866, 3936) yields 2.00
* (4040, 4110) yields 1.27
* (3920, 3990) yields 1.63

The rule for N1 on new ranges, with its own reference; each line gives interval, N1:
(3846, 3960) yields 3916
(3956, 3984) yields 3979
